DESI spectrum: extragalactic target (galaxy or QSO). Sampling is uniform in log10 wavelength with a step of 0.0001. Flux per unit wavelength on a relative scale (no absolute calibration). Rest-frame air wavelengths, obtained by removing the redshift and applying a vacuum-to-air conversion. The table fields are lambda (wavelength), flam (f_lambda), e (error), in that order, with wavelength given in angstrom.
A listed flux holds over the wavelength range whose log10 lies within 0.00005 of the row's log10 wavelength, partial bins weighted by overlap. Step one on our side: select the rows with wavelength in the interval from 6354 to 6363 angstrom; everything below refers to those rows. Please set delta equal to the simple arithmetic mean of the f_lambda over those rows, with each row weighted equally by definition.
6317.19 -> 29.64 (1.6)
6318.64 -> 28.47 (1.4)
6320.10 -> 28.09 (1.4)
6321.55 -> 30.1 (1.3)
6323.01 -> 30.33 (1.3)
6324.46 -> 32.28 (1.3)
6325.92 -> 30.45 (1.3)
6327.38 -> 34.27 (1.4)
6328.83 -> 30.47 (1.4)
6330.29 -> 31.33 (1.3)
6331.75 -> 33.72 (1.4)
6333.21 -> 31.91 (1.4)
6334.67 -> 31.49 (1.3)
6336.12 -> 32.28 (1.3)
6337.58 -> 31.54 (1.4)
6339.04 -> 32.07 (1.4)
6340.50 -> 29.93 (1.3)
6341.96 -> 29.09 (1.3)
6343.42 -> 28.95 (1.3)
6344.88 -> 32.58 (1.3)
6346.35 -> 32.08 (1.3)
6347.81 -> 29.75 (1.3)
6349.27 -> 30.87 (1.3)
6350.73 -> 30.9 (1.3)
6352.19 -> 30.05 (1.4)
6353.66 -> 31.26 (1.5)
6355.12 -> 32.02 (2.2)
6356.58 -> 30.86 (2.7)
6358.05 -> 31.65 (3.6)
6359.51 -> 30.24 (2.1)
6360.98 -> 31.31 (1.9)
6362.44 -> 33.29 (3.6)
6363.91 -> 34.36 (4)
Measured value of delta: 31.56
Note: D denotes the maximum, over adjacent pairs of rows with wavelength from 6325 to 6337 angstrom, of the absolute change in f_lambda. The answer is 3.8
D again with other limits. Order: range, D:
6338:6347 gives 3.6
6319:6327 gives 2.0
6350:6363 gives 2.0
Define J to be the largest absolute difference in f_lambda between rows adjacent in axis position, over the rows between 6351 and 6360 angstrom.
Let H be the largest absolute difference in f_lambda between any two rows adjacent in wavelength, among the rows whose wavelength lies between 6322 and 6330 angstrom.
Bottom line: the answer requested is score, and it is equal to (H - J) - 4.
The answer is -1.6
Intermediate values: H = 3.8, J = 1.4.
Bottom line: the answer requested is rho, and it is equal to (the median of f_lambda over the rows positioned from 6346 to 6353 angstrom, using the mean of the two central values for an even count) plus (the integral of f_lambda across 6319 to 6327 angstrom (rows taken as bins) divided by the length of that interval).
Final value 61.2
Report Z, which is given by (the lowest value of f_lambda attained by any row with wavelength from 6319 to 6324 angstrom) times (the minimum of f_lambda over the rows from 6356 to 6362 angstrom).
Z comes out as 849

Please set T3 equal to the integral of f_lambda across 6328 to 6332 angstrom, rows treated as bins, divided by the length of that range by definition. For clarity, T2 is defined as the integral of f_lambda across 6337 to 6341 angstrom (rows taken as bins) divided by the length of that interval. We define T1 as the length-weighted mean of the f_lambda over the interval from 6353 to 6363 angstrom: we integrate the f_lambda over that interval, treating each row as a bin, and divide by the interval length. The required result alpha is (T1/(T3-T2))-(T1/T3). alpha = 66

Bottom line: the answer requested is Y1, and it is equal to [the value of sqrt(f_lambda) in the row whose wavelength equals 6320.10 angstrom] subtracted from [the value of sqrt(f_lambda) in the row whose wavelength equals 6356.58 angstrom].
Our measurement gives 0.26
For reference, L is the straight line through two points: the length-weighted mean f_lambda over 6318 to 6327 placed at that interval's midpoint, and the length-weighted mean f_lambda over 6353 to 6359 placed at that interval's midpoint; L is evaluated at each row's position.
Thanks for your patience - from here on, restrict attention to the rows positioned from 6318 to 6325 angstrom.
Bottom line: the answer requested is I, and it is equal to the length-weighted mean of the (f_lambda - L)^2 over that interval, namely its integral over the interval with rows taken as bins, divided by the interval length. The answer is 2.0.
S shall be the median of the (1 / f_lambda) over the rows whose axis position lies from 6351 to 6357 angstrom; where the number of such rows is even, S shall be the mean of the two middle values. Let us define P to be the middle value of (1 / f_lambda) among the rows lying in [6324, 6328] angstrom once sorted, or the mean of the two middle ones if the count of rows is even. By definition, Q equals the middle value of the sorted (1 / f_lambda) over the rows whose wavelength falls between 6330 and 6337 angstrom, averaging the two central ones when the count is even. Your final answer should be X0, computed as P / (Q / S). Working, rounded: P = 0.0310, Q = 0.0313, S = 0.0322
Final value 0.0318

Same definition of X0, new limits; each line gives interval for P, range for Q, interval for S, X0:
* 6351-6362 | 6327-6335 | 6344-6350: 0.0322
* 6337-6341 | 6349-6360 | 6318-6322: 0.0344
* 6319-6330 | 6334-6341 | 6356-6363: 0.0331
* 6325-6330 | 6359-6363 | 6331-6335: 0.0322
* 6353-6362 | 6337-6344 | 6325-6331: 0.0310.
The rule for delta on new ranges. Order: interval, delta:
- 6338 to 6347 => 30.78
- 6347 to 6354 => 30.57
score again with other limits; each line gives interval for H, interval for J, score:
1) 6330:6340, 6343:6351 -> -5.2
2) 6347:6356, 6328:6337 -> -5.2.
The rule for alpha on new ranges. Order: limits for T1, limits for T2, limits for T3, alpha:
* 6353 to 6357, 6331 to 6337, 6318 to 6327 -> -15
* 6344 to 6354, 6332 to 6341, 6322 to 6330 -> -148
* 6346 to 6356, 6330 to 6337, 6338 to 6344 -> -16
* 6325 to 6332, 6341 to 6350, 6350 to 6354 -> 244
